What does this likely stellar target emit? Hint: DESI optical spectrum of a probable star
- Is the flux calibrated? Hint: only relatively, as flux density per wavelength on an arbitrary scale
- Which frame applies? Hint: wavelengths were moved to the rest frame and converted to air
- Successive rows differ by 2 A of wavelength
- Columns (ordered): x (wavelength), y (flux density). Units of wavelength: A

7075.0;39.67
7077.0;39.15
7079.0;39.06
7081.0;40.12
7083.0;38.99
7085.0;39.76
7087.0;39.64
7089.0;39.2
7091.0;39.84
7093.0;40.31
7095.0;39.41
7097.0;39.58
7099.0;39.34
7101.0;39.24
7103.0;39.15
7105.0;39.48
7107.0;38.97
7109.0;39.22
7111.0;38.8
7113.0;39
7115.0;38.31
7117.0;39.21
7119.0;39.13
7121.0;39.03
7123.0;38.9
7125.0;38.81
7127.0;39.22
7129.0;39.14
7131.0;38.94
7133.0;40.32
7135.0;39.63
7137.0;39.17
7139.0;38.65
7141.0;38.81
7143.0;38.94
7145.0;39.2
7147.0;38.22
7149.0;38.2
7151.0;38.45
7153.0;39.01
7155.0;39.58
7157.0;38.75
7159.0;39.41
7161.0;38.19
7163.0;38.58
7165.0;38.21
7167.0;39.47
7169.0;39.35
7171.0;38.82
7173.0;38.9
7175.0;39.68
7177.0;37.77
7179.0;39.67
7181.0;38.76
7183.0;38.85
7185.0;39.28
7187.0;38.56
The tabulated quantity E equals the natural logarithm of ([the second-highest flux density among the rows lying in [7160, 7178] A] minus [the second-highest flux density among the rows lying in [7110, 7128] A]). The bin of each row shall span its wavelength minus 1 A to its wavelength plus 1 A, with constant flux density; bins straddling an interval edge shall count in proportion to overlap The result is -1.35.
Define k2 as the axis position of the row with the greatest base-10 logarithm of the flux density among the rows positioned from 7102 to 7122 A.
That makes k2 7105.0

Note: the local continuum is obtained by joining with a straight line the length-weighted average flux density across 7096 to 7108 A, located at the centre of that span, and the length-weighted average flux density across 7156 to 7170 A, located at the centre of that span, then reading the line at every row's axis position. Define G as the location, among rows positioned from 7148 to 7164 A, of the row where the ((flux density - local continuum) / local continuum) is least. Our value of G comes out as 7149.0 A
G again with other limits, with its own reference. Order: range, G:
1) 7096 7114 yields 7111.0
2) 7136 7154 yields 7149.0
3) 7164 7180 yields 7177.0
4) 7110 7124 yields 7115.0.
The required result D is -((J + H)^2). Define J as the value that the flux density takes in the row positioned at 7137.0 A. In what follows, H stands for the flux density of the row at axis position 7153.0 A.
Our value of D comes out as -6112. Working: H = 39.01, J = 39.17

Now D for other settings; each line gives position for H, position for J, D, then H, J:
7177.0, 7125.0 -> -5864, 37.77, 38.81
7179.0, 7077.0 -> -6213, 39.67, 39.15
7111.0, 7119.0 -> -6073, 38.8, 39.13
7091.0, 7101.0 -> -6254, 39.84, 39.24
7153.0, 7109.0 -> -6120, 39.01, 39.22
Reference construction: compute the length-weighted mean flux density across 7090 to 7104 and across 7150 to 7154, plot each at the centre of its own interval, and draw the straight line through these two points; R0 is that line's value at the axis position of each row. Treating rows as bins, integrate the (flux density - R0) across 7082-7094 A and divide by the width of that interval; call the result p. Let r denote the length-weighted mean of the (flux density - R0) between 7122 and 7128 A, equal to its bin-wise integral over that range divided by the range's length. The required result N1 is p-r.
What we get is 0.09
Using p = -0.06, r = -0.16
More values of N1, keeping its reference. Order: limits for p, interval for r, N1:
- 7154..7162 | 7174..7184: -0.28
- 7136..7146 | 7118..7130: 0.17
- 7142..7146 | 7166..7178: -0.35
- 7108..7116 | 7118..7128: -0.35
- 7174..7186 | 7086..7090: 0.96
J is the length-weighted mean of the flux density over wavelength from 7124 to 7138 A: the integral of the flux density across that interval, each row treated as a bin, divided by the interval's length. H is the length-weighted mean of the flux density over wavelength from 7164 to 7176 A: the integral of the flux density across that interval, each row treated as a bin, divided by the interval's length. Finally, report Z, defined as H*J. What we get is 1536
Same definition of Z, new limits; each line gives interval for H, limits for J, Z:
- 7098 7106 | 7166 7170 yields 1549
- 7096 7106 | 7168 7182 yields 1535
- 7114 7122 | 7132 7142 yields 1530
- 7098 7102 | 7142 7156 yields 1524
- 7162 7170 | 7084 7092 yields 1541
